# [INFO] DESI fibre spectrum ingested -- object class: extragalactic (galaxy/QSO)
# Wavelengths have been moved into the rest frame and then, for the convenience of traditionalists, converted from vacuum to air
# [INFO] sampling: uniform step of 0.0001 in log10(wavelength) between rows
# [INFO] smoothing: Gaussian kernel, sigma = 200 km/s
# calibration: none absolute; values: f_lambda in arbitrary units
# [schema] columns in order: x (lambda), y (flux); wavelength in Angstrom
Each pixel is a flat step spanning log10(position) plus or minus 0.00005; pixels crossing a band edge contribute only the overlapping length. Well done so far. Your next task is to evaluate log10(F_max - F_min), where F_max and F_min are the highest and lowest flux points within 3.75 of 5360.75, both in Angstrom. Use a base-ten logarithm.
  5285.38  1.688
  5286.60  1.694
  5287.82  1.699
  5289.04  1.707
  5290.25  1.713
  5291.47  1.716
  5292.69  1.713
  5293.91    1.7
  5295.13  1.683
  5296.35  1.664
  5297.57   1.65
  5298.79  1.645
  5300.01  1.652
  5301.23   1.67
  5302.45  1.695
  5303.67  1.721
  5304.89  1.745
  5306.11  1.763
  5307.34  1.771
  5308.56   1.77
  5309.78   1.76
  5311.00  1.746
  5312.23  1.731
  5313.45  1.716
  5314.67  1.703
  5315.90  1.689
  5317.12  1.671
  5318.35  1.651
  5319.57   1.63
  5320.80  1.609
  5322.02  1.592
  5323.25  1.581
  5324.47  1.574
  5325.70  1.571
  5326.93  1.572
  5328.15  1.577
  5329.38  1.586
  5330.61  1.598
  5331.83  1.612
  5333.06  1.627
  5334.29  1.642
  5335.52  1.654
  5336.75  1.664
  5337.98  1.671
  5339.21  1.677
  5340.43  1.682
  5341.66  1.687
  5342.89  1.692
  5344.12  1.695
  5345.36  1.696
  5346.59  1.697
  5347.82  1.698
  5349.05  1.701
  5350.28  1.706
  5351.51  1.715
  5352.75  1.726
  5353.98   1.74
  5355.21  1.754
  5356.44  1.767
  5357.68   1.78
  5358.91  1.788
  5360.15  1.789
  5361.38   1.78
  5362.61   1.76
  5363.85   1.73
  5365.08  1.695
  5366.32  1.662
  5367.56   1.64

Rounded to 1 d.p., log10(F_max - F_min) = -1.2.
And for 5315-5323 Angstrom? -1.0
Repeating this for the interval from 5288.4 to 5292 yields -2.0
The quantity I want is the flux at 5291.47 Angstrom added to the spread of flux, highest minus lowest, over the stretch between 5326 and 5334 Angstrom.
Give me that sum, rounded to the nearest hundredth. 1.77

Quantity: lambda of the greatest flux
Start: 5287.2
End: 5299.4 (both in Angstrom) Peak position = 5291.47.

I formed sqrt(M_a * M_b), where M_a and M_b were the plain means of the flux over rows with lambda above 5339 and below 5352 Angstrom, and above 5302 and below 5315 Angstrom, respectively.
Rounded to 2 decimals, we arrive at 1.72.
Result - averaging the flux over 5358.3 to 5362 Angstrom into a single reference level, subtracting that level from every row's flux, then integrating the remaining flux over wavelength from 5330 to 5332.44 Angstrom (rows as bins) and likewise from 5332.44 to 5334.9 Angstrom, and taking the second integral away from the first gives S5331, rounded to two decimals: -0.07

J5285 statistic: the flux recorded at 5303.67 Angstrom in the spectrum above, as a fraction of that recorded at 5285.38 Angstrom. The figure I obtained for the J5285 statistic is 1.02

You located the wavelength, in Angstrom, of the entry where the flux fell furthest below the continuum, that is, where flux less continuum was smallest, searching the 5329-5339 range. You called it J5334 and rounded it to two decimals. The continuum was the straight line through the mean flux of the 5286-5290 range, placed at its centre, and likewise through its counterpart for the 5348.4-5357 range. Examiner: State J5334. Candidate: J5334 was 5329.38 Angstrom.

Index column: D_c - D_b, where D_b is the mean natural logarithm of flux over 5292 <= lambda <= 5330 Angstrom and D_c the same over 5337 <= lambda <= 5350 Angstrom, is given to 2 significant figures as 0.012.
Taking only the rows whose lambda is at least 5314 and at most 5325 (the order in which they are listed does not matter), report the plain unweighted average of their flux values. 1.63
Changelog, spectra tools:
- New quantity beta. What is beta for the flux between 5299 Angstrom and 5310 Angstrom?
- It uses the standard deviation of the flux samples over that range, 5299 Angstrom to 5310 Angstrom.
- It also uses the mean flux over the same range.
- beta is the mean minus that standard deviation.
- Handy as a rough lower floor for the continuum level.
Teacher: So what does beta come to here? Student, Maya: 1.68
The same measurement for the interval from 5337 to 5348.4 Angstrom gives 1.68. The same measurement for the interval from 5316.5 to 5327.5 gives 1.57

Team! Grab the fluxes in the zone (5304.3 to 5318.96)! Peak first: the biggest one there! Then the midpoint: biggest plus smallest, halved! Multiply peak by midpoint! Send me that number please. 3.03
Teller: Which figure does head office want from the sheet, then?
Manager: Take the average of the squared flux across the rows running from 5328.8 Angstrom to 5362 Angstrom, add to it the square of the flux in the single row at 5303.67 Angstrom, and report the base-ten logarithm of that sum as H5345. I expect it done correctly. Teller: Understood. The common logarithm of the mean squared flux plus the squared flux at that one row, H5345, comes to 0.767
